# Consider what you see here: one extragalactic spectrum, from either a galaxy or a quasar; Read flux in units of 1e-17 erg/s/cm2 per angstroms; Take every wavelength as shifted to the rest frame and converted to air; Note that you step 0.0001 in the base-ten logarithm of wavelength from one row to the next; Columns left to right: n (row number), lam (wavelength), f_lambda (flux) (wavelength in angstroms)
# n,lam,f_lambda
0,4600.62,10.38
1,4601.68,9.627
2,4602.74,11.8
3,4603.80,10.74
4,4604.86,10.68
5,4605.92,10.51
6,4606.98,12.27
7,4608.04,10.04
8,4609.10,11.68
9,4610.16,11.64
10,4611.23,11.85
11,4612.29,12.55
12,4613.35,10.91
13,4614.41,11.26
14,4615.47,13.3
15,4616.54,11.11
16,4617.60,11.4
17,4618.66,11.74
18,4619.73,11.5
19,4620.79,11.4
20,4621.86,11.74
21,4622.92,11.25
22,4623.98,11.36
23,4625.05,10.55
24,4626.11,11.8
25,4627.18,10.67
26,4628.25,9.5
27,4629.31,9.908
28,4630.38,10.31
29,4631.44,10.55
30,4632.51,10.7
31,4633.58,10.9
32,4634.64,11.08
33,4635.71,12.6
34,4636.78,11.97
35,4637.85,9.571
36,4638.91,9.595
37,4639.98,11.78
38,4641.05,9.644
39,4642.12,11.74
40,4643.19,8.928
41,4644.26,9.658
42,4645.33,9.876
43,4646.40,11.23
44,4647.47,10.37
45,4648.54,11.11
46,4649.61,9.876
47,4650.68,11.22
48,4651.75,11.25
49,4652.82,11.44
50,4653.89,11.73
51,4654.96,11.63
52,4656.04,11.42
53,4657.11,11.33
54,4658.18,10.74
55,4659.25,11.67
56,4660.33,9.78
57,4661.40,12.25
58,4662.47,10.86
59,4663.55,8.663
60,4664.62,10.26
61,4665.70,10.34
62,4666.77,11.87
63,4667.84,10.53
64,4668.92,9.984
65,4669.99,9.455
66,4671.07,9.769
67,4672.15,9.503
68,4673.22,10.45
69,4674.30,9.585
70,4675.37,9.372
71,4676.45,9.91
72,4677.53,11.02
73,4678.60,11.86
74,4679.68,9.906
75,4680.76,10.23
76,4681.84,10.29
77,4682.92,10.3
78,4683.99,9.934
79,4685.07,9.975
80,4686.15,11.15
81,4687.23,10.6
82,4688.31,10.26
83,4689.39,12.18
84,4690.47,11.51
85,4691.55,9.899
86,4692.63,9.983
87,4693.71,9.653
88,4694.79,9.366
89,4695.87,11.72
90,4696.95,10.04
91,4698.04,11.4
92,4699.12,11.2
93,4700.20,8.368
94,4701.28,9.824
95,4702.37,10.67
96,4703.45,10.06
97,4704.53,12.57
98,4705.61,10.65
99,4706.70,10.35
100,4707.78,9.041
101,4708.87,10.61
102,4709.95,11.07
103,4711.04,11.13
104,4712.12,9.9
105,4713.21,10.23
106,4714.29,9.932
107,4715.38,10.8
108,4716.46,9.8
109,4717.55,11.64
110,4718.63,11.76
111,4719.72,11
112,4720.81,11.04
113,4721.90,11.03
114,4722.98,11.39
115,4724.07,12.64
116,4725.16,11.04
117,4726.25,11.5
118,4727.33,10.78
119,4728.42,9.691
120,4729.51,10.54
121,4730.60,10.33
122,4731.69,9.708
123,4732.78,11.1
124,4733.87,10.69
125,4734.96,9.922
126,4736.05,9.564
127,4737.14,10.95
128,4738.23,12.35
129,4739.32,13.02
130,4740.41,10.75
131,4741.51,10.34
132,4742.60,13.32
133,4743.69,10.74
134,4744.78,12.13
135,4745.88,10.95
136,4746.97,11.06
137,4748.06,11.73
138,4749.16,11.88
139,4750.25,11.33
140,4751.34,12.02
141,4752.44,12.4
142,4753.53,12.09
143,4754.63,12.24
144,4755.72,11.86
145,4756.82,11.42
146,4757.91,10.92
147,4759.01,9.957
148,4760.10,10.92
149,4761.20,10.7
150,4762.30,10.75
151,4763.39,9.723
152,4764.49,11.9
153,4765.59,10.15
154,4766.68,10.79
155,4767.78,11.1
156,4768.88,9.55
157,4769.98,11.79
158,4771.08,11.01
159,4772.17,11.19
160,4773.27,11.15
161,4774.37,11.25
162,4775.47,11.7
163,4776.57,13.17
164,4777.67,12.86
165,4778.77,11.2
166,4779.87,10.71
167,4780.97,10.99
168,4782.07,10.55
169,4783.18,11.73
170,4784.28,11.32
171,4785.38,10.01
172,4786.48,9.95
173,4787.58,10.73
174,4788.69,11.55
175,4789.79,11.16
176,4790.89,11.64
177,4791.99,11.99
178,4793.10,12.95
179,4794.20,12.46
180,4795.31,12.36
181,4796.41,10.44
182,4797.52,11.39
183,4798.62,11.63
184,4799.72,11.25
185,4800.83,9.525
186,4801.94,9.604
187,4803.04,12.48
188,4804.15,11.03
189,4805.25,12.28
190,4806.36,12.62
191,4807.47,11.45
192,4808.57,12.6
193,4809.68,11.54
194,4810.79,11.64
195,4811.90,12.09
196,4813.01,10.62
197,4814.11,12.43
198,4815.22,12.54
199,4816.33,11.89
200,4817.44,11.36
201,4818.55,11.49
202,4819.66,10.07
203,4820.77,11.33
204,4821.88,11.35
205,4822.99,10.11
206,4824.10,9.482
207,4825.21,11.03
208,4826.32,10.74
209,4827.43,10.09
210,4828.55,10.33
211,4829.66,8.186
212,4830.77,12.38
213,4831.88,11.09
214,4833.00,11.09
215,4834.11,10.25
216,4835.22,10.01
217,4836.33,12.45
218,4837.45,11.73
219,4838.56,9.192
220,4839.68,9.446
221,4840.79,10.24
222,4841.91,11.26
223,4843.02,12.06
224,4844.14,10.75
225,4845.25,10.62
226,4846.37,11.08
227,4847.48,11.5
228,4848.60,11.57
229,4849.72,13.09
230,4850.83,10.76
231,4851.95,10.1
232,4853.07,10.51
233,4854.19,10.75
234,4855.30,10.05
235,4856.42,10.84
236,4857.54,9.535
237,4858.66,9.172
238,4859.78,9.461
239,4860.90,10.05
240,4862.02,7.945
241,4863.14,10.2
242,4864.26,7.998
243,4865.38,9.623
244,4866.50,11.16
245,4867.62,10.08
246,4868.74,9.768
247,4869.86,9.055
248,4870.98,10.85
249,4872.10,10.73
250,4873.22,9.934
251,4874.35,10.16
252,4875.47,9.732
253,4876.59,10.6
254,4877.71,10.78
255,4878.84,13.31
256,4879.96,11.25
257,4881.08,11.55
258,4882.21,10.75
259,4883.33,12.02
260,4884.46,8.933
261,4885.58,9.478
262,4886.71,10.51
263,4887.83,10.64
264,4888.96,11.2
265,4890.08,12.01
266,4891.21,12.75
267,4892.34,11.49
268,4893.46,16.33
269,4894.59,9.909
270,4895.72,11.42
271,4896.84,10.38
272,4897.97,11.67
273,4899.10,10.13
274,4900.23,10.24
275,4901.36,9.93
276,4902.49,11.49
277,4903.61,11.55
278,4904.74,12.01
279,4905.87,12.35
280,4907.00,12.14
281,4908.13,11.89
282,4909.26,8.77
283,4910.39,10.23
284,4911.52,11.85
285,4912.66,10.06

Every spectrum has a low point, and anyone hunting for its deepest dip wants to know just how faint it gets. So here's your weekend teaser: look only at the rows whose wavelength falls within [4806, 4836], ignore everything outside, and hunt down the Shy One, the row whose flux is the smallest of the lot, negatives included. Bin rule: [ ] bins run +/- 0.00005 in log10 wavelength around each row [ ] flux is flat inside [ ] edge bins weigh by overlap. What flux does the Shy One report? 8.186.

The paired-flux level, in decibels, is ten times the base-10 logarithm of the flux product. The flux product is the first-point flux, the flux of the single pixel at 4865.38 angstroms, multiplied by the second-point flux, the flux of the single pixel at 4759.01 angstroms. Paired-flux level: 19.8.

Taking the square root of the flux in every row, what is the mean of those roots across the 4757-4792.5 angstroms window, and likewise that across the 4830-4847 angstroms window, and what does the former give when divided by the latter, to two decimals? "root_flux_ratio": 1.01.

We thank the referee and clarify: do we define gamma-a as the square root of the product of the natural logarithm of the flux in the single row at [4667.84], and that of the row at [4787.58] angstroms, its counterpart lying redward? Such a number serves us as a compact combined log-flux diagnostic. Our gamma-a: 2.36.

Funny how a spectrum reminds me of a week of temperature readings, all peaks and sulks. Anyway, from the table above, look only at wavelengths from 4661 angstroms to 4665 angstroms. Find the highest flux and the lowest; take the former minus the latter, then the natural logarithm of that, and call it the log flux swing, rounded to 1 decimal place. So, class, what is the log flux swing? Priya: 1.3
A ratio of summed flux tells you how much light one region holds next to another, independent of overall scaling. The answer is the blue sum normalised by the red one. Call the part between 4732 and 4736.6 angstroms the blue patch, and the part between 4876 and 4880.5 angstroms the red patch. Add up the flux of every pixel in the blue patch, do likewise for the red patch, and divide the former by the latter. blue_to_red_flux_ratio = 0.90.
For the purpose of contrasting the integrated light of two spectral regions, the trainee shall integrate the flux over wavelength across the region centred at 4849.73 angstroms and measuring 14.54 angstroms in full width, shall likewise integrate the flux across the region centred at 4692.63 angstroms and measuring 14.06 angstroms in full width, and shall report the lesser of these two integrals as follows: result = 150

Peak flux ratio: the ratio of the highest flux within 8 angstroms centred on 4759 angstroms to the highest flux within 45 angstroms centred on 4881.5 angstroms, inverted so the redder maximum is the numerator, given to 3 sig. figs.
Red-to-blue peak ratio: 1.38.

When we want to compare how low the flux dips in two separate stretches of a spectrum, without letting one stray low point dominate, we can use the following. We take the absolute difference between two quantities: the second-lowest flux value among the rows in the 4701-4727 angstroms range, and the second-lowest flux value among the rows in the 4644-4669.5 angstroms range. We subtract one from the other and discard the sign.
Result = 0.14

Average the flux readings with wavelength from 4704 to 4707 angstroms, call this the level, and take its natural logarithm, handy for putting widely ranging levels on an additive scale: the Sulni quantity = 2.42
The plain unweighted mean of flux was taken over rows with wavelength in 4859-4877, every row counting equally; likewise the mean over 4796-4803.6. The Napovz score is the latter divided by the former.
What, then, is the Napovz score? 1.11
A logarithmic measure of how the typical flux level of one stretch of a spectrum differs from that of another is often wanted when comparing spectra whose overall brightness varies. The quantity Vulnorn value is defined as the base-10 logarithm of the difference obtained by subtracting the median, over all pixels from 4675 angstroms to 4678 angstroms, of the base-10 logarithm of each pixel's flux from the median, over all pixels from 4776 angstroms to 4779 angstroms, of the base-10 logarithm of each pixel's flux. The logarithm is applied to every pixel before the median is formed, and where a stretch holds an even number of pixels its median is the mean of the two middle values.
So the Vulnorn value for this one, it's -0.9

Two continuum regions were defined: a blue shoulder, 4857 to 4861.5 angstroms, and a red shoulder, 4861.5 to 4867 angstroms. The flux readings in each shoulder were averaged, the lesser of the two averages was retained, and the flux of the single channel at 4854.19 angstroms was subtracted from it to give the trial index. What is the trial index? -1.4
